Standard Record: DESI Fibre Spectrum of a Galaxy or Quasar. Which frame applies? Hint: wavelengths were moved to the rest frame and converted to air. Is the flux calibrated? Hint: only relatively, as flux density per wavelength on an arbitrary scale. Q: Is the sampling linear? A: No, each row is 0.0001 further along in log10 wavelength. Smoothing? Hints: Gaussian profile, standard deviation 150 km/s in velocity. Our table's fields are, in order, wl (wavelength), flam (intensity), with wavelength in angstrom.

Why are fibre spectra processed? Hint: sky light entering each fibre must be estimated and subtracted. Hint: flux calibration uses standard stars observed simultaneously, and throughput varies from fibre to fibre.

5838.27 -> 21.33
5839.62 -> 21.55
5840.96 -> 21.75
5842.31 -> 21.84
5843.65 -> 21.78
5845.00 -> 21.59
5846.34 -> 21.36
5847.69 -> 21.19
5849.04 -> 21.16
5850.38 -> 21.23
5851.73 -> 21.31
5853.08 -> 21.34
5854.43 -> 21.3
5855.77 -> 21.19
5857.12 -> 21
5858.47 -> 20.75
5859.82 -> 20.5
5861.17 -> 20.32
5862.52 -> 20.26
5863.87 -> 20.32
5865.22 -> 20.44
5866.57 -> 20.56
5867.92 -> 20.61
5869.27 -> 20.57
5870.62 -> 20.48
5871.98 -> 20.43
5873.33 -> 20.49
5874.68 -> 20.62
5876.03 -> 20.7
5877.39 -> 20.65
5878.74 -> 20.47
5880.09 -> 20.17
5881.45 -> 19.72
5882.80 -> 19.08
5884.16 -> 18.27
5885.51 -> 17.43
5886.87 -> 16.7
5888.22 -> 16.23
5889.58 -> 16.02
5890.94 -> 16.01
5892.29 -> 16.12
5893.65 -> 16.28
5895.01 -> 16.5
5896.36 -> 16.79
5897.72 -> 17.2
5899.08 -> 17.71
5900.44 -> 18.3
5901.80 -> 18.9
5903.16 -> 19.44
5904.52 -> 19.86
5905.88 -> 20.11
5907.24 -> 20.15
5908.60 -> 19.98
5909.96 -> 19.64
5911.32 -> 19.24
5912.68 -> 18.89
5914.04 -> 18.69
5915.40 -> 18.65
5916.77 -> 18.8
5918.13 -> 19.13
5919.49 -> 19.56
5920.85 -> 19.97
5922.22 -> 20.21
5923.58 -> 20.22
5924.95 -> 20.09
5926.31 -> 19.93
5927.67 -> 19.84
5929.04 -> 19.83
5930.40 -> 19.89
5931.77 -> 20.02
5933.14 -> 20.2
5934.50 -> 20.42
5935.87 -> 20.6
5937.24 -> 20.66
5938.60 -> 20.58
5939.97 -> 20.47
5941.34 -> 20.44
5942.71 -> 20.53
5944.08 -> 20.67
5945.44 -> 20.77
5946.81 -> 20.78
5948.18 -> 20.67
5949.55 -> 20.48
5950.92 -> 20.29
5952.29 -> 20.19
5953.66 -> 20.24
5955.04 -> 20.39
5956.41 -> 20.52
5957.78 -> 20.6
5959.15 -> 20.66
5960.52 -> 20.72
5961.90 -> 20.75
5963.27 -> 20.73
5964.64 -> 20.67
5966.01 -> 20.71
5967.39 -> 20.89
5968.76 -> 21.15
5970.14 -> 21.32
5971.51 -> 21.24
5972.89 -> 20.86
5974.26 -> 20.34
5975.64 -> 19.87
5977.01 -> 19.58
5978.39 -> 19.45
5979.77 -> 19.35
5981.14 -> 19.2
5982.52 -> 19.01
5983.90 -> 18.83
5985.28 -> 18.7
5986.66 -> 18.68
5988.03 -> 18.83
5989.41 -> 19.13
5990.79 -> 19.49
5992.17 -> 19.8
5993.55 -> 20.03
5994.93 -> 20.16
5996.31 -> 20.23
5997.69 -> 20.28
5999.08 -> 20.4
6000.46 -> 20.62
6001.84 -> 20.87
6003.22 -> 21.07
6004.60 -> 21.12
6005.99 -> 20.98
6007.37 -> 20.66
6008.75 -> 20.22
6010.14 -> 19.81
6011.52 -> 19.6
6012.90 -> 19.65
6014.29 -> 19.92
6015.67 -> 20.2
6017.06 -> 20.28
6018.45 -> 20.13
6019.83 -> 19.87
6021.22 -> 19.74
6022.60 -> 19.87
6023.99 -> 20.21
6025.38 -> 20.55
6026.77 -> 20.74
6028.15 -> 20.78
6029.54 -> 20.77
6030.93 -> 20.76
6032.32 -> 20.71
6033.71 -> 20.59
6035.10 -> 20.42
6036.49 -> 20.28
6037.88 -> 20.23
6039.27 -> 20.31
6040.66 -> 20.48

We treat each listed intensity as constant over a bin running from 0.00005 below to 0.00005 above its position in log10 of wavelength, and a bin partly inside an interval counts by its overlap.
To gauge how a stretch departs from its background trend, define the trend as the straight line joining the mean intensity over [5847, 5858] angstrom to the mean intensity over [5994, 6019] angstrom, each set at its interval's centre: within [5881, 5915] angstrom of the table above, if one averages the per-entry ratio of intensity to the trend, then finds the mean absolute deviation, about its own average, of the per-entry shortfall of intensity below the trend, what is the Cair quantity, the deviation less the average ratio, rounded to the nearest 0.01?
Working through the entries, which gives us 0.48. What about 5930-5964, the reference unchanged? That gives -0.78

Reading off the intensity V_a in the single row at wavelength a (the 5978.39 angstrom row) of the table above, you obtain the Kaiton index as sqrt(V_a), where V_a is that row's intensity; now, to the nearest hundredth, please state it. 4.41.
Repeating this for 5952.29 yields 4.49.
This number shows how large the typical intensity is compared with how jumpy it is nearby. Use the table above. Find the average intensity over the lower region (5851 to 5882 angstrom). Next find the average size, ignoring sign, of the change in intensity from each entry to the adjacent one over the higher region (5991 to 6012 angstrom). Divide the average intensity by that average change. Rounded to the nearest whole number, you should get 102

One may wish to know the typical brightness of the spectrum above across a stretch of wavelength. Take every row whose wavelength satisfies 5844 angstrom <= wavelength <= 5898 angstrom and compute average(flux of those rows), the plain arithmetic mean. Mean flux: 19.6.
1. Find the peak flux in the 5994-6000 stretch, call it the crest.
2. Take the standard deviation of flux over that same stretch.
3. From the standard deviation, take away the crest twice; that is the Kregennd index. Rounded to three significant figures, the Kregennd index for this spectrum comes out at -40.7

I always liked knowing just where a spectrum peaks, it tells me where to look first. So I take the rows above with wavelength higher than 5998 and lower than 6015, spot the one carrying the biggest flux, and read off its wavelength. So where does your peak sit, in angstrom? 6004.60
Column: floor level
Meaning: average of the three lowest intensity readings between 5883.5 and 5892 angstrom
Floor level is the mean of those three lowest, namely 16.1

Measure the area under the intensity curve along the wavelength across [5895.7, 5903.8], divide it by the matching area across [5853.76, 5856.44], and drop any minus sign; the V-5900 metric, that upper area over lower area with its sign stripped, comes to 2.6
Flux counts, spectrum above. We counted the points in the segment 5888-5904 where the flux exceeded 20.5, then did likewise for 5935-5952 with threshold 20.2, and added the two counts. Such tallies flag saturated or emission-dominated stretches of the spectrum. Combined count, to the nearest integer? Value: 12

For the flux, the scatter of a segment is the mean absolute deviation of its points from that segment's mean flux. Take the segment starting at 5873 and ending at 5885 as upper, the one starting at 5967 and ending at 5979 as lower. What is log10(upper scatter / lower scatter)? 0.0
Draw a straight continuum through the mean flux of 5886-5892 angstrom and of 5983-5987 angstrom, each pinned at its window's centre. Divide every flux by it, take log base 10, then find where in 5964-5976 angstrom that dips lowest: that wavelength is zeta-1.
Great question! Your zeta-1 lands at 5975.64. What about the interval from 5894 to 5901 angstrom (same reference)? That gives 5895.01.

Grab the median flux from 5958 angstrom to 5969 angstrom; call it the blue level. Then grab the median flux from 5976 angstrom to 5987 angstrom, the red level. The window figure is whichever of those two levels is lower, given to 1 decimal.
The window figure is 19.1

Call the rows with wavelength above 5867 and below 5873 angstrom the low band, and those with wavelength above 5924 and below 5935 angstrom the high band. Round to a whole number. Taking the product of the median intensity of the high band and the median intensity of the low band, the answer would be 410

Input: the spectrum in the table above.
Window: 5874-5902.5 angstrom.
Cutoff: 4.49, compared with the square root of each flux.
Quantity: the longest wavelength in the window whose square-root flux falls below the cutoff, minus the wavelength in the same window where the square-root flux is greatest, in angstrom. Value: 25.8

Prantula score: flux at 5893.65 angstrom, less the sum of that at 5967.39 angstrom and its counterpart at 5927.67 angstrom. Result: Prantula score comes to -24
